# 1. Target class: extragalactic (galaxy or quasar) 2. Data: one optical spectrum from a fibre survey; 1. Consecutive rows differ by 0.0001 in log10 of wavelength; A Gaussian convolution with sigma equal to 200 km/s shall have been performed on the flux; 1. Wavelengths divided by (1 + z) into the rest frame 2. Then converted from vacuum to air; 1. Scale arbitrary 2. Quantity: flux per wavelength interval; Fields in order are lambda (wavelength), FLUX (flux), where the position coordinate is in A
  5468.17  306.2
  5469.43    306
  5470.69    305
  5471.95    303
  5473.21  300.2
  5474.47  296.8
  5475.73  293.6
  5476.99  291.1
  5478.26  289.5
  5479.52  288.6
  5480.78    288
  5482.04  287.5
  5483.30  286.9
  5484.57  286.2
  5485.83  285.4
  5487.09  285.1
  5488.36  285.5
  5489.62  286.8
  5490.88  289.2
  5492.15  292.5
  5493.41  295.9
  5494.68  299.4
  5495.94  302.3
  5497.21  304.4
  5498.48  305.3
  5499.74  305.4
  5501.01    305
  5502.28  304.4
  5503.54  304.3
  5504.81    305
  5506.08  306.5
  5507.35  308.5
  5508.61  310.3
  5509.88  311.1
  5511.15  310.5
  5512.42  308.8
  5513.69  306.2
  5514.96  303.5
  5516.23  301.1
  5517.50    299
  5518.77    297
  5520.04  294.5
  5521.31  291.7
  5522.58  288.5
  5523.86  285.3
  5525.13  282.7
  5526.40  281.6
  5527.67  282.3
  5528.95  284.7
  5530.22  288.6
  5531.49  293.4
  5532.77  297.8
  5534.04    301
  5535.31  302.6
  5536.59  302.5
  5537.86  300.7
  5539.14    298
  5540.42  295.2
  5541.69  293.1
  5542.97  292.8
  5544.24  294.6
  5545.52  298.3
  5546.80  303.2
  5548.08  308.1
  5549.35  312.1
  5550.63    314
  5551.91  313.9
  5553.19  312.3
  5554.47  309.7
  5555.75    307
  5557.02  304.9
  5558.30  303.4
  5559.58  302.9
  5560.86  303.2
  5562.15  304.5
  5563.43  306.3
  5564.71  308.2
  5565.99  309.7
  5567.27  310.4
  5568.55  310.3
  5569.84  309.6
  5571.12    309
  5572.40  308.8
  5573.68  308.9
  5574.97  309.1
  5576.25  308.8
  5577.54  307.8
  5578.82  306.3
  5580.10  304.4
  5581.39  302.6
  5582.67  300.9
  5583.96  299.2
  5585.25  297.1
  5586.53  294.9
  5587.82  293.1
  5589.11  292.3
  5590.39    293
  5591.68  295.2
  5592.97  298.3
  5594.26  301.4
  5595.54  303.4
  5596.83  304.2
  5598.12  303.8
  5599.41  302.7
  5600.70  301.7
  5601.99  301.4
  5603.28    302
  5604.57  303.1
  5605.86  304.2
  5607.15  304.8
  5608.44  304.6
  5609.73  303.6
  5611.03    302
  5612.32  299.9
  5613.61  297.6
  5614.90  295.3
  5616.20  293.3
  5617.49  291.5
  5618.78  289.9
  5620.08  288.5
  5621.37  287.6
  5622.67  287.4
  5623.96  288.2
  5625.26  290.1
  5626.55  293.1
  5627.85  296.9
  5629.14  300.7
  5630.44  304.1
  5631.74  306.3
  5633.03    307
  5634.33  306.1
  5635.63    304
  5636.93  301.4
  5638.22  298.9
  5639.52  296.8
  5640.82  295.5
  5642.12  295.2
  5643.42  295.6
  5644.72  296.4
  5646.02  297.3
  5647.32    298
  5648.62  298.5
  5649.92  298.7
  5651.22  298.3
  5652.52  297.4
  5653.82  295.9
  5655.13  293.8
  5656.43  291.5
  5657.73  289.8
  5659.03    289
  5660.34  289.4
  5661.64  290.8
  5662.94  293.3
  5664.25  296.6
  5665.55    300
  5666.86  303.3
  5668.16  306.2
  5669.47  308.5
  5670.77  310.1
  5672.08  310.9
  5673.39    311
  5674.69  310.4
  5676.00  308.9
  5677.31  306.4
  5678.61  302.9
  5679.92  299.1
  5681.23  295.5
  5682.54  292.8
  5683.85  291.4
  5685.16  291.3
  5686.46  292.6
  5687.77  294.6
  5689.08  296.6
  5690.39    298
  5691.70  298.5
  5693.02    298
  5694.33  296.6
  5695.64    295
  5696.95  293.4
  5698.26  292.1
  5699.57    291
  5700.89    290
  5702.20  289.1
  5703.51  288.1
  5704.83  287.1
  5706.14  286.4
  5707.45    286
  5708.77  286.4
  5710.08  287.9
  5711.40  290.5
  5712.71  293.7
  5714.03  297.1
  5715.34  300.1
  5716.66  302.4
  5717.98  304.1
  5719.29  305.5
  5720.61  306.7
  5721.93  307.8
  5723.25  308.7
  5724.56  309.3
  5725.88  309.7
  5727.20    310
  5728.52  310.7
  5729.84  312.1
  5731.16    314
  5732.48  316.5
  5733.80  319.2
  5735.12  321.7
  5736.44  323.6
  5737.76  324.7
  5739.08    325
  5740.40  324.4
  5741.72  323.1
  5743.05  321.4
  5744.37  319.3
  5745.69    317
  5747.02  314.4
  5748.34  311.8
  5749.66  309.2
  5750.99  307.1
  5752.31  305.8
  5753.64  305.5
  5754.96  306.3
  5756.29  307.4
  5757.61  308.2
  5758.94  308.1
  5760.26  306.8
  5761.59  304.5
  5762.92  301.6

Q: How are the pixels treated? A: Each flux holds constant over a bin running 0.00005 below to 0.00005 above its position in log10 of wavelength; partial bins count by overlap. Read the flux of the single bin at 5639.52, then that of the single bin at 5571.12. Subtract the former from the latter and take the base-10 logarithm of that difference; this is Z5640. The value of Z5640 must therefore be 1.1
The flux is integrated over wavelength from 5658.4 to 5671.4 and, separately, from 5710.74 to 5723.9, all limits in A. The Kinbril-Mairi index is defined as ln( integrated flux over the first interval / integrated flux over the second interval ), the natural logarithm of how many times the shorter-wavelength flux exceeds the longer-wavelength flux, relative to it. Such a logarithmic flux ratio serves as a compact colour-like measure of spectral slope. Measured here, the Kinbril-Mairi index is -0.02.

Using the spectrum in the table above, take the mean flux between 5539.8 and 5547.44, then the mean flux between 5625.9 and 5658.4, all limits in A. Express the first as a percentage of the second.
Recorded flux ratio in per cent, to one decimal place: 99.3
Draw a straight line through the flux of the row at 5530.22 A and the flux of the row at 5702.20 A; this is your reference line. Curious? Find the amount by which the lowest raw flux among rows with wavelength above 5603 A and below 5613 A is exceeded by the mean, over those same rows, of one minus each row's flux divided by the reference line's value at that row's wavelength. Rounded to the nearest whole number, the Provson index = -300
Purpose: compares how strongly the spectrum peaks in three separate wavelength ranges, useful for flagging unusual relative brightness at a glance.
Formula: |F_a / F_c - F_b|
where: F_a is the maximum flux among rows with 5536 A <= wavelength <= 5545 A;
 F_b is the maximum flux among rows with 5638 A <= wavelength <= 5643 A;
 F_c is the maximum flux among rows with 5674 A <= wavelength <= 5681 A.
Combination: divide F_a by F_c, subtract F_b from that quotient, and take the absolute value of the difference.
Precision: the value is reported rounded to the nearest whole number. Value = 298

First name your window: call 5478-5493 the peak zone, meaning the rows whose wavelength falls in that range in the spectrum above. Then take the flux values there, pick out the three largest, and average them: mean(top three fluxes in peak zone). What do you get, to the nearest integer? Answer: 290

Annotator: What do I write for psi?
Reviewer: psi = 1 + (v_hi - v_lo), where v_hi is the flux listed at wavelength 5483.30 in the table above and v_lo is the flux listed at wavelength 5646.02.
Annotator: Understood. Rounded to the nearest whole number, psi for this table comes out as -9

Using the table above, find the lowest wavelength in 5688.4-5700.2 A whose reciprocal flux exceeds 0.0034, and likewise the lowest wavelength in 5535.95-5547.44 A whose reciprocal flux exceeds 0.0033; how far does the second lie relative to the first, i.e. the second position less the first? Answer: -160.4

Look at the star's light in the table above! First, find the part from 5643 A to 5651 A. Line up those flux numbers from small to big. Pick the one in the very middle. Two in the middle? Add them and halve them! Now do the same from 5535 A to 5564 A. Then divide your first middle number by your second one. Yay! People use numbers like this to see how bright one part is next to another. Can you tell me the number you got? 0.98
